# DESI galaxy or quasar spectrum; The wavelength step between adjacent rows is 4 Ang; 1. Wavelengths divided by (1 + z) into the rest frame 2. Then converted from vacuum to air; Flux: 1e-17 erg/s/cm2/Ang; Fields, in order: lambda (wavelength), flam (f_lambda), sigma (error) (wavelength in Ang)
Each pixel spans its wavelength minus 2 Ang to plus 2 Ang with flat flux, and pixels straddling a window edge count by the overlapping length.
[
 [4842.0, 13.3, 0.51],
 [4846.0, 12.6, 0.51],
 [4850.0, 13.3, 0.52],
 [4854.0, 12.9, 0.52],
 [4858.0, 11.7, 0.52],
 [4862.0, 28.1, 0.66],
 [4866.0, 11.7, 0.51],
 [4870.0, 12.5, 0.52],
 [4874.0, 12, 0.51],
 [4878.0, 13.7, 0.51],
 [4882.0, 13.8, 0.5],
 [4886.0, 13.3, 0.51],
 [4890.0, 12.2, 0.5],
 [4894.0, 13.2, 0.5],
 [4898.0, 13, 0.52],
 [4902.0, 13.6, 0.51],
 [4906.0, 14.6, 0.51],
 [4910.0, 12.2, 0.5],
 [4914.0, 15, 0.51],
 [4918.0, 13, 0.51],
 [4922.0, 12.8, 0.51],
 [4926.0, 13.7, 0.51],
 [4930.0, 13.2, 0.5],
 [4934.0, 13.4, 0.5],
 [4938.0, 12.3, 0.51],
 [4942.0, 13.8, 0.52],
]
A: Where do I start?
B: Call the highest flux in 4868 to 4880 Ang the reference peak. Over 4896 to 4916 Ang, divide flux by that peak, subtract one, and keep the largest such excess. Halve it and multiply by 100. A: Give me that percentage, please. 5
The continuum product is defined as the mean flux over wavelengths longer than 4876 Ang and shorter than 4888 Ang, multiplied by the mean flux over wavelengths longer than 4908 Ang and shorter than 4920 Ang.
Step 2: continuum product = 182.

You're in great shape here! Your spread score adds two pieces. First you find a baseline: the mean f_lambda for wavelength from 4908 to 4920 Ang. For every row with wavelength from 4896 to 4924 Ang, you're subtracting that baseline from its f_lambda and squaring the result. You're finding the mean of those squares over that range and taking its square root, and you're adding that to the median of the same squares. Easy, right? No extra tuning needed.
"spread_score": 1.3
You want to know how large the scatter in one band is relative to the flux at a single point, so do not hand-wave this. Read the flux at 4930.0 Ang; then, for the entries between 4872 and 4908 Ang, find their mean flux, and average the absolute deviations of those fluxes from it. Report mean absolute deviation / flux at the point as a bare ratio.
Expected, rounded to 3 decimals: 0.045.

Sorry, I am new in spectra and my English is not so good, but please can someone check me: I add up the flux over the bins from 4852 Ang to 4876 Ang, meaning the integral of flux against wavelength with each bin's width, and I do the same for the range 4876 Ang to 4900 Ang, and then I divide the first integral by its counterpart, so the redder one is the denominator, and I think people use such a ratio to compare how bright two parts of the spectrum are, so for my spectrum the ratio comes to 1.12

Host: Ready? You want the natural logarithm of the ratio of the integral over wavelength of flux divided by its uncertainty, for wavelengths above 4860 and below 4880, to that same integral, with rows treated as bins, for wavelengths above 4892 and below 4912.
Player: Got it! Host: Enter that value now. 0.07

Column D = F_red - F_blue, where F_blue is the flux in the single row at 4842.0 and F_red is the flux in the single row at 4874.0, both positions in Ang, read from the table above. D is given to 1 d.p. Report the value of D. -1.3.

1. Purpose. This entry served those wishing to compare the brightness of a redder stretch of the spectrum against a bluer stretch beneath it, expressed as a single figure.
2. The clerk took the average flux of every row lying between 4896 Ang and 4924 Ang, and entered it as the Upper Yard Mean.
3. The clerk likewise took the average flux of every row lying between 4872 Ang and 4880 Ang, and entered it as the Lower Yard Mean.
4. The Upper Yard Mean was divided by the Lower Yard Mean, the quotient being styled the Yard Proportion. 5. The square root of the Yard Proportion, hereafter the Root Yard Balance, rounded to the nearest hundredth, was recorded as 1.02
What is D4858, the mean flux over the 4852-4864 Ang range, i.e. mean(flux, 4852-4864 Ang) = 17.6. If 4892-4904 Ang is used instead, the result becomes 13.3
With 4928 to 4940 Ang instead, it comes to 13.0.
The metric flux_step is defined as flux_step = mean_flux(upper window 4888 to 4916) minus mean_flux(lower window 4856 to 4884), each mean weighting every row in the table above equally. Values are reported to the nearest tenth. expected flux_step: -1.4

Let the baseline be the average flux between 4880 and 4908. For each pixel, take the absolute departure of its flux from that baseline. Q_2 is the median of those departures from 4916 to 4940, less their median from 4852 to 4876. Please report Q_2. -1.2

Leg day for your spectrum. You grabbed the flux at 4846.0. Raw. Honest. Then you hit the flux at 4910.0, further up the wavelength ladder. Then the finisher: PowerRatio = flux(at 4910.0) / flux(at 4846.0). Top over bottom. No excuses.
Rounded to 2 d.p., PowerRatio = 0.97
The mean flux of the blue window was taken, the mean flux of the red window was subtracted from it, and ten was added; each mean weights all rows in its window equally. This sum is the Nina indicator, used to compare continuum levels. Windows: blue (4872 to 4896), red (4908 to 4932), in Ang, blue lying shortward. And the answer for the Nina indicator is 9.7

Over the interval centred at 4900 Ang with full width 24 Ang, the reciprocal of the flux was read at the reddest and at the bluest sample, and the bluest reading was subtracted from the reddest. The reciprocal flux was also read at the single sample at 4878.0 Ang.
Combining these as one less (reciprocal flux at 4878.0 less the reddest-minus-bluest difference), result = 0.9270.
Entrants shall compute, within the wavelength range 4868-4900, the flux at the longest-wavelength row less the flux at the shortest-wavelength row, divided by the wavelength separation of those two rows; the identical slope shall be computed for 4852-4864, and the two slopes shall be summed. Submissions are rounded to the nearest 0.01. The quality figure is 1.92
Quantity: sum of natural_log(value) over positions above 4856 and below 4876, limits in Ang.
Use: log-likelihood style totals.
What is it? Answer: 13.3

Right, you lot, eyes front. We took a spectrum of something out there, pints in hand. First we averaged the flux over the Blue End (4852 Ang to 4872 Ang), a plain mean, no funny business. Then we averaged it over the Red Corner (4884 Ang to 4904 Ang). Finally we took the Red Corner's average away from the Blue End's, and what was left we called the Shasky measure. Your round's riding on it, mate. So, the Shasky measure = 2.3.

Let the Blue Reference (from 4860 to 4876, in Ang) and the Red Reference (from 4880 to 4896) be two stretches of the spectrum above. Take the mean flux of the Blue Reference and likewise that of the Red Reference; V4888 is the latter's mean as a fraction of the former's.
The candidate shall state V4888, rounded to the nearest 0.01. 0.82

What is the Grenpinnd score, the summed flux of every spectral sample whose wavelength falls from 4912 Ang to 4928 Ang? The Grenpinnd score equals 54.5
